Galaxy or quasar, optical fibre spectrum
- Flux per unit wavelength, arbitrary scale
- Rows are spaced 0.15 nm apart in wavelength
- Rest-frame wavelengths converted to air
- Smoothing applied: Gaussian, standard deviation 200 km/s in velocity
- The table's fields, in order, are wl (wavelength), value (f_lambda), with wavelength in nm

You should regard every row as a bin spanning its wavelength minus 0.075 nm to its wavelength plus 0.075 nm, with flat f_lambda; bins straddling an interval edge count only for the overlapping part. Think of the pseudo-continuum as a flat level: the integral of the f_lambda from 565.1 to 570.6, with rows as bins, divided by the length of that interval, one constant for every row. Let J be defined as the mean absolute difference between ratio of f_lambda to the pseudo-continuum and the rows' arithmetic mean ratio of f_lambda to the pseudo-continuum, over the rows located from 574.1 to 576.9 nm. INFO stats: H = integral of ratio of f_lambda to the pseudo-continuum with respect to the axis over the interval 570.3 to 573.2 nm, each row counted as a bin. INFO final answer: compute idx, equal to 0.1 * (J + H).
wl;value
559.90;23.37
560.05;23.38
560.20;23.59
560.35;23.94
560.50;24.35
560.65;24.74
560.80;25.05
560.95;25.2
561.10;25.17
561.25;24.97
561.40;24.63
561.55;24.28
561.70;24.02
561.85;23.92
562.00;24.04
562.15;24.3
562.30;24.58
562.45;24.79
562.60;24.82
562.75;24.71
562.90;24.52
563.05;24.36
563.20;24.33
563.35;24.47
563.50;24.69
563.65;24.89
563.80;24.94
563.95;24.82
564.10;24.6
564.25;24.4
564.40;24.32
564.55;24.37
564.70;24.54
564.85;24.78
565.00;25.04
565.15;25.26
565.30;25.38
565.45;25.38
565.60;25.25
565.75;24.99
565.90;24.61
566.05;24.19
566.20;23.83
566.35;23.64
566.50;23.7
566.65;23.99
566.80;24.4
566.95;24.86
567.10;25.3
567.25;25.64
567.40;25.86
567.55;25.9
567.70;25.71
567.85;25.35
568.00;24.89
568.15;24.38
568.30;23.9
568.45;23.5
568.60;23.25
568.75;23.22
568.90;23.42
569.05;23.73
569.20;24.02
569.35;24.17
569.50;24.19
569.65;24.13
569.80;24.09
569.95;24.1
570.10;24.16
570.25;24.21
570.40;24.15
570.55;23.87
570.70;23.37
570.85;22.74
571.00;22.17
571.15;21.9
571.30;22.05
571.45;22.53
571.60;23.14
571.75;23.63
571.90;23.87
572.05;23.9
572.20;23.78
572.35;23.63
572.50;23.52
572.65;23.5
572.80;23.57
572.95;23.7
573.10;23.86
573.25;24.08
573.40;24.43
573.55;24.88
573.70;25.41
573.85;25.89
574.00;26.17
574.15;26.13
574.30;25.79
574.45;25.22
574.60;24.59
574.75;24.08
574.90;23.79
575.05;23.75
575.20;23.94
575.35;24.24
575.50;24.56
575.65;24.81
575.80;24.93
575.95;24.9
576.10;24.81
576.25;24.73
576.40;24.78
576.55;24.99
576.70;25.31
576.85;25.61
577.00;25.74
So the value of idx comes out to 0.279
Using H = 2.77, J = 0.020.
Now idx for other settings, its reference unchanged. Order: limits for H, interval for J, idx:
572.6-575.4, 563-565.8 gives 0.283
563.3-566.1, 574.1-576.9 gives 0.286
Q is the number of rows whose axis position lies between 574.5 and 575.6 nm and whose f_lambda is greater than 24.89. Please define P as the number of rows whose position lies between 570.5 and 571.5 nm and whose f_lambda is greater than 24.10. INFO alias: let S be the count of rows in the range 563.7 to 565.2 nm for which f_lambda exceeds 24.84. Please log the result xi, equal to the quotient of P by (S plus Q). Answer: 0.0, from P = 0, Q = 0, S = 3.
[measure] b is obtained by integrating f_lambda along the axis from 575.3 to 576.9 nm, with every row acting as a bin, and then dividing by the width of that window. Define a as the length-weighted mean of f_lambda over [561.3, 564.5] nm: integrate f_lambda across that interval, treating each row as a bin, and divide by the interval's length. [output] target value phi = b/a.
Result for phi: 1.02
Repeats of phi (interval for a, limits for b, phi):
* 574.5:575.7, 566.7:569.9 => 1.01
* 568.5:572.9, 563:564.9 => 1.05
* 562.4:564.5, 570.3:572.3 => 0.94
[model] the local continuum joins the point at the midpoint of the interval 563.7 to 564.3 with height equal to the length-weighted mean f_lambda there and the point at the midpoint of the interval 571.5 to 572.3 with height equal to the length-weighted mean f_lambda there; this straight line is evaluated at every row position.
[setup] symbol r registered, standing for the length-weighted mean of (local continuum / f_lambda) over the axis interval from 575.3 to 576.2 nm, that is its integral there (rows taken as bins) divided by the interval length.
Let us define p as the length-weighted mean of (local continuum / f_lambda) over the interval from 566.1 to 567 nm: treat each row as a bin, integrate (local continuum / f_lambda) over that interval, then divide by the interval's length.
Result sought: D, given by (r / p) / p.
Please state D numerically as 0.910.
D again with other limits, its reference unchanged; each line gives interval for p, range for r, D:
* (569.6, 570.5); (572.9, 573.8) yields 0.979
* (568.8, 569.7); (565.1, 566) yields 0.969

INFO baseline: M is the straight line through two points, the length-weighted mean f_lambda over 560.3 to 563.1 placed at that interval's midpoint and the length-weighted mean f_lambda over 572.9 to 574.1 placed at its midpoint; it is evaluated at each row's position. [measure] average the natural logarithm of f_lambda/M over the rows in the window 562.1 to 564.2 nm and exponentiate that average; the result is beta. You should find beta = 1.00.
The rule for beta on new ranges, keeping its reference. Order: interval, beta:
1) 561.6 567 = 1.00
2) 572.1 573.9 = 0.97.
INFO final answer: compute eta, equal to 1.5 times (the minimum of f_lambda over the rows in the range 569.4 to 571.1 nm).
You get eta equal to 33.3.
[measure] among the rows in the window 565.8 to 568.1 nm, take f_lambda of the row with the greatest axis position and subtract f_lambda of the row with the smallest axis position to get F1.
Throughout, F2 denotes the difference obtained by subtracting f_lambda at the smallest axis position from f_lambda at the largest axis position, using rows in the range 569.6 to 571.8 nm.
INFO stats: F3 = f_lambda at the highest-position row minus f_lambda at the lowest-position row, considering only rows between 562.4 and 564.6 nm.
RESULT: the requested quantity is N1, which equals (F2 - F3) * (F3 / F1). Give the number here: 0.1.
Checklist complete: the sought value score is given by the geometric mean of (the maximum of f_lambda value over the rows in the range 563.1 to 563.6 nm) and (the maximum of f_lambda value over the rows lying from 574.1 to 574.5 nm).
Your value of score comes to 25.4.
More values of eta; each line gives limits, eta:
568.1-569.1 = 34.8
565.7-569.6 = 34.8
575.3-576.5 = 36.4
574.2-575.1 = 35.6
